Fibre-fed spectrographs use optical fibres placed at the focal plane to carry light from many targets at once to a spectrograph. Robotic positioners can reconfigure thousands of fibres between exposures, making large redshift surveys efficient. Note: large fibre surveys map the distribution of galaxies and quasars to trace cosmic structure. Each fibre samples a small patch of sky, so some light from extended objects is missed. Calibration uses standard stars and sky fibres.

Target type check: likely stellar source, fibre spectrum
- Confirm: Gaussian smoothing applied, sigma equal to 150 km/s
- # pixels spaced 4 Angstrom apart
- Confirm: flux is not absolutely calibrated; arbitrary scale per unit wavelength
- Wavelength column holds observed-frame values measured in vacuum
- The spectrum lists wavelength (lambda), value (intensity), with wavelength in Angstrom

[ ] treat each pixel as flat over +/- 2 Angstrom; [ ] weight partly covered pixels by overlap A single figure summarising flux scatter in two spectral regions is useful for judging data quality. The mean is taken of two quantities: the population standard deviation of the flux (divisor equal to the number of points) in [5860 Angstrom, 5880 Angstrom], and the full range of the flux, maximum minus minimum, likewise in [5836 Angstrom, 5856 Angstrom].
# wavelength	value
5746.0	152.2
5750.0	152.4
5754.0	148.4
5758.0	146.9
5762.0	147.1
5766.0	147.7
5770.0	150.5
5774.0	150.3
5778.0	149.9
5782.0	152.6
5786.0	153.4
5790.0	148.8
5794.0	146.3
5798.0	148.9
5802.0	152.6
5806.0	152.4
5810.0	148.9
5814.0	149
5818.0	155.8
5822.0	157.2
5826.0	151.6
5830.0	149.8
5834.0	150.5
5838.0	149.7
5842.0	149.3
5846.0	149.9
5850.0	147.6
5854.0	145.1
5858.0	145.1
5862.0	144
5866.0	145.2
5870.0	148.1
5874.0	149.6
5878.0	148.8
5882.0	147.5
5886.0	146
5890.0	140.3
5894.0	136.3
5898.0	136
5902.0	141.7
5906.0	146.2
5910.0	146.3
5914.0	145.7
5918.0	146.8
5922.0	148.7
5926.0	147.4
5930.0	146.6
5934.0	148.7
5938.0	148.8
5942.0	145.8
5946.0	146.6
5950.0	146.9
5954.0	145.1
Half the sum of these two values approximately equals 3.5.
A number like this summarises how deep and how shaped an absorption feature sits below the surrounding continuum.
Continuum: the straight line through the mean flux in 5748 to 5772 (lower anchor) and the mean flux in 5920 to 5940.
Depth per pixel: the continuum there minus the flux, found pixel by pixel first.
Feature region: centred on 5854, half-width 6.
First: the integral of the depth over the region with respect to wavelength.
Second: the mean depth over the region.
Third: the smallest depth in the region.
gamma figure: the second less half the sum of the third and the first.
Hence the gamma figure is -13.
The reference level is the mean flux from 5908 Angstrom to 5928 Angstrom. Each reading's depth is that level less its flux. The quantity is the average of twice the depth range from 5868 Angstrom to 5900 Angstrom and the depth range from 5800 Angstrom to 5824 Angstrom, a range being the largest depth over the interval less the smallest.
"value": 18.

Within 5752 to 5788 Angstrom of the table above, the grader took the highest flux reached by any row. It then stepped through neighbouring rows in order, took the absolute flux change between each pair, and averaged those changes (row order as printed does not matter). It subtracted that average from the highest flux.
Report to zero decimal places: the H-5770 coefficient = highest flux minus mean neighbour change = 152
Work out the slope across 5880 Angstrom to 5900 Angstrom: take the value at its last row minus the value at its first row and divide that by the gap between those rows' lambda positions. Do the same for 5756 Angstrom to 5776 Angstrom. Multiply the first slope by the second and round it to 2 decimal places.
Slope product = -0.15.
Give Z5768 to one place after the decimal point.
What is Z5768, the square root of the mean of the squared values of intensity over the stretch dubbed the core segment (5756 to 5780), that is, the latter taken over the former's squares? 148.7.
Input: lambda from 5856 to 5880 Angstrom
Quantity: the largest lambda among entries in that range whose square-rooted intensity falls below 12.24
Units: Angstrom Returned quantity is 5878.0 Angstrom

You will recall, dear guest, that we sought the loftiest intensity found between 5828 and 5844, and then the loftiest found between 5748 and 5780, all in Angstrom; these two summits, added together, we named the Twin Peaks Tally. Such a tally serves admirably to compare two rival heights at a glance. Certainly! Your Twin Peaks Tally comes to 303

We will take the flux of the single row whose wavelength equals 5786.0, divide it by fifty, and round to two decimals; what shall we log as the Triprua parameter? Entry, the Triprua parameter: 3.07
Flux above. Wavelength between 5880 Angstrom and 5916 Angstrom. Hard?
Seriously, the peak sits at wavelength 5882.0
